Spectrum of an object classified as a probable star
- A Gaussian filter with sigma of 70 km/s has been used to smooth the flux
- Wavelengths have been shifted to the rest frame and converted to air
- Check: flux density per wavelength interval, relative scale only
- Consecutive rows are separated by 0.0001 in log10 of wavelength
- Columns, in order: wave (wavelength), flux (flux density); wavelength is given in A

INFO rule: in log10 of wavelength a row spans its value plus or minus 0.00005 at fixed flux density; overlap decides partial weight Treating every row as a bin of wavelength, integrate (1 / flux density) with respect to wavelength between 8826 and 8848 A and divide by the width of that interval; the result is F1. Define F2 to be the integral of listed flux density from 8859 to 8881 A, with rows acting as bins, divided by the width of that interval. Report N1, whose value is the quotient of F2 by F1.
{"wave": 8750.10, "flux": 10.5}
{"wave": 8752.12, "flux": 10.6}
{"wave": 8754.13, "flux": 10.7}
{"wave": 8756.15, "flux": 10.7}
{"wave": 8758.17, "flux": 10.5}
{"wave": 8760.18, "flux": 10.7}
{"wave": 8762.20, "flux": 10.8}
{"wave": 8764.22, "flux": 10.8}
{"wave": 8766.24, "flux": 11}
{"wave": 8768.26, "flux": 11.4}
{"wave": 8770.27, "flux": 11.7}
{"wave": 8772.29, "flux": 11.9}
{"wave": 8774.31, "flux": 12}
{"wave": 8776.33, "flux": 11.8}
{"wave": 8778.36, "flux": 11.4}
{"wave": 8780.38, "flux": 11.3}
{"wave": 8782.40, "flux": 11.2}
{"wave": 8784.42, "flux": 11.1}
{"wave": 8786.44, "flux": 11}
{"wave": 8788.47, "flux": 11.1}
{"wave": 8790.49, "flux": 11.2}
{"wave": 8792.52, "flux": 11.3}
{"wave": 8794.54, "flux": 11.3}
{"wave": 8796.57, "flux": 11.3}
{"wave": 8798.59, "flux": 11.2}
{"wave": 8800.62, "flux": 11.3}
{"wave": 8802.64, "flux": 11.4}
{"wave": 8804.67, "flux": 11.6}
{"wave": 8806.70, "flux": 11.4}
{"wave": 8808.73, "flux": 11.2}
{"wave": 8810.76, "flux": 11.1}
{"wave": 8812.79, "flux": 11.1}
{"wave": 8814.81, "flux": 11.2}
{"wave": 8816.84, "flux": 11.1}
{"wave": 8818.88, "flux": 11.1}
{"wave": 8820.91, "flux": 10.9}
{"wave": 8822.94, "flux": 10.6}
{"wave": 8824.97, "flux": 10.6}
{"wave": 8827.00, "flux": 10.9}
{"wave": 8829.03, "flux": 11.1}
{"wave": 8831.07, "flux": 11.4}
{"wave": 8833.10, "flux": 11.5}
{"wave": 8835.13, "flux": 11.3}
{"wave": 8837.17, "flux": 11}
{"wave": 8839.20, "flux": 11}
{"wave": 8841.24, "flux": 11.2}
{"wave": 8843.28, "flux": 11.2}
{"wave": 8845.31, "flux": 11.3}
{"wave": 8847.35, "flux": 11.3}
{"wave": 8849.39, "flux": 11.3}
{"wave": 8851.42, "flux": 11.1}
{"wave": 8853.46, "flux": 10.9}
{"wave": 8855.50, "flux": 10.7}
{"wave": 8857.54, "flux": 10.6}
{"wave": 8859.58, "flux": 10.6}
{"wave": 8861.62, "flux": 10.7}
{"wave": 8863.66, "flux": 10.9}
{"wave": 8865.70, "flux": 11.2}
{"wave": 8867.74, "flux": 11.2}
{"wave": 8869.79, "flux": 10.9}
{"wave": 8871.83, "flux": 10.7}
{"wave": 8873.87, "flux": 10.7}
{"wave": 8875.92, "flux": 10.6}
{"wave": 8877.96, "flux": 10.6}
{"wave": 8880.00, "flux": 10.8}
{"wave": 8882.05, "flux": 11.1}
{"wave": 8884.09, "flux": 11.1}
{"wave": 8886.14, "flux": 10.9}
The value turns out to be 121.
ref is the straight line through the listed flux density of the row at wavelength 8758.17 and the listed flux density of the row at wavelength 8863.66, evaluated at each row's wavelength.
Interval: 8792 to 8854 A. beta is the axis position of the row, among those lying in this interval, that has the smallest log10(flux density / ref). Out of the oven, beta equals 8824.97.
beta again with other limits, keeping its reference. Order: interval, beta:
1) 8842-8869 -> 8859.58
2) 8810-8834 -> 8824.97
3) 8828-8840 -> 8839.20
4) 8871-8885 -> 8877.96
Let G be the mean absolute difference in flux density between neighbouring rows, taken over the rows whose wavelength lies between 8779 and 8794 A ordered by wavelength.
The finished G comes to 0.10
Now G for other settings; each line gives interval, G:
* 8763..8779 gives 0.26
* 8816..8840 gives 0.17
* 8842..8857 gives 0.12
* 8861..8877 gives 0.16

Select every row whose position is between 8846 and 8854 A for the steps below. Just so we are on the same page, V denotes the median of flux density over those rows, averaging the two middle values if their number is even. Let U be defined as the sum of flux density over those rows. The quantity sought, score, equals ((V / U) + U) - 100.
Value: -55.1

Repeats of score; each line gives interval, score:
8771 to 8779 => -52.6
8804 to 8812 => -54.5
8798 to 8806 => -54.3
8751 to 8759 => -57.2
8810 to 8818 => -55.3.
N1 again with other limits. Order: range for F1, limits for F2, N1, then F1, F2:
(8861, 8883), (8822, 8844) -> 120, 0.0921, 11.1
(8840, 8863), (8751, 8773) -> 120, 0.0910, 11.0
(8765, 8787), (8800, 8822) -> 128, 0.0875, 11.2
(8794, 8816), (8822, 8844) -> 125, 0.0887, 11.1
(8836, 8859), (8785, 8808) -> 125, 0.0905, 11.3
